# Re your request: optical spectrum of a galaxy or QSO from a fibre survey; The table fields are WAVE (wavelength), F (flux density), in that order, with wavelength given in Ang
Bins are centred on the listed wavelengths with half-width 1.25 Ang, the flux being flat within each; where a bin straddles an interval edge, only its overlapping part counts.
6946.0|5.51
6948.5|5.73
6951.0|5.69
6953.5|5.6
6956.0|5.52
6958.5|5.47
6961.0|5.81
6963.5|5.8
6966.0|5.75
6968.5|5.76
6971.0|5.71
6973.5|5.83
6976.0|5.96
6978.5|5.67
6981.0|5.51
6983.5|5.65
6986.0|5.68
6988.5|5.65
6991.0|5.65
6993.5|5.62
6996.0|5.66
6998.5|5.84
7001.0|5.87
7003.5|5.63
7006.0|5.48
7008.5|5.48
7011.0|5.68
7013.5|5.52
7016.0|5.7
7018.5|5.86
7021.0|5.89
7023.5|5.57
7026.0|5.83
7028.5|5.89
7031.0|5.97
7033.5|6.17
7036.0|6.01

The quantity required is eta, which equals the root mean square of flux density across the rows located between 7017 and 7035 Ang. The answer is 5.89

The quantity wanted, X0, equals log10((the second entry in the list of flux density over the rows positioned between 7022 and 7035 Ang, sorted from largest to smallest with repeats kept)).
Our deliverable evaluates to 0.776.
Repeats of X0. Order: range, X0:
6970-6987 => 0.766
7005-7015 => 0.742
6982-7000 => 0.754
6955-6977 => 0.766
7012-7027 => 0.768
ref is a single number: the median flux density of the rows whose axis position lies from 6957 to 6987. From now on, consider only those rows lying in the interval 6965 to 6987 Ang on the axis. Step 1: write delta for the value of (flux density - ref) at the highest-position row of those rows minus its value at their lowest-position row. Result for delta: -0.07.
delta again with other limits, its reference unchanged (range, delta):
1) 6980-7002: 0.36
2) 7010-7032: 0.29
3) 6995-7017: 0.04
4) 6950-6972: 0.02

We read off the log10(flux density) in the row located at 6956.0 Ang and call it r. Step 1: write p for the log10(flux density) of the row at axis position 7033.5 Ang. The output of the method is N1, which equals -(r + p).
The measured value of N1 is -1.53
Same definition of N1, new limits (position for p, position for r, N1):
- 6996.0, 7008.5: -1.49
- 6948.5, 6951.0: -1.51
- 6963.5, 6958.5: -1.50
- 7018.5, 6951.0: -1.52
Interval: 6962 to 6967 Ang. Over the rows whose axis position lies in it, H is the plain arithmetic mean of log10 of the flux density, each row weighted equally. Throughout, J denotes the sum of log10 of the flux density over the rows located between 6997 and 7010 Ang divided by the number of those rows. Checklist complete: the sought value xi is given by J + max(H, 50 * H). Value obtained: 38.8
